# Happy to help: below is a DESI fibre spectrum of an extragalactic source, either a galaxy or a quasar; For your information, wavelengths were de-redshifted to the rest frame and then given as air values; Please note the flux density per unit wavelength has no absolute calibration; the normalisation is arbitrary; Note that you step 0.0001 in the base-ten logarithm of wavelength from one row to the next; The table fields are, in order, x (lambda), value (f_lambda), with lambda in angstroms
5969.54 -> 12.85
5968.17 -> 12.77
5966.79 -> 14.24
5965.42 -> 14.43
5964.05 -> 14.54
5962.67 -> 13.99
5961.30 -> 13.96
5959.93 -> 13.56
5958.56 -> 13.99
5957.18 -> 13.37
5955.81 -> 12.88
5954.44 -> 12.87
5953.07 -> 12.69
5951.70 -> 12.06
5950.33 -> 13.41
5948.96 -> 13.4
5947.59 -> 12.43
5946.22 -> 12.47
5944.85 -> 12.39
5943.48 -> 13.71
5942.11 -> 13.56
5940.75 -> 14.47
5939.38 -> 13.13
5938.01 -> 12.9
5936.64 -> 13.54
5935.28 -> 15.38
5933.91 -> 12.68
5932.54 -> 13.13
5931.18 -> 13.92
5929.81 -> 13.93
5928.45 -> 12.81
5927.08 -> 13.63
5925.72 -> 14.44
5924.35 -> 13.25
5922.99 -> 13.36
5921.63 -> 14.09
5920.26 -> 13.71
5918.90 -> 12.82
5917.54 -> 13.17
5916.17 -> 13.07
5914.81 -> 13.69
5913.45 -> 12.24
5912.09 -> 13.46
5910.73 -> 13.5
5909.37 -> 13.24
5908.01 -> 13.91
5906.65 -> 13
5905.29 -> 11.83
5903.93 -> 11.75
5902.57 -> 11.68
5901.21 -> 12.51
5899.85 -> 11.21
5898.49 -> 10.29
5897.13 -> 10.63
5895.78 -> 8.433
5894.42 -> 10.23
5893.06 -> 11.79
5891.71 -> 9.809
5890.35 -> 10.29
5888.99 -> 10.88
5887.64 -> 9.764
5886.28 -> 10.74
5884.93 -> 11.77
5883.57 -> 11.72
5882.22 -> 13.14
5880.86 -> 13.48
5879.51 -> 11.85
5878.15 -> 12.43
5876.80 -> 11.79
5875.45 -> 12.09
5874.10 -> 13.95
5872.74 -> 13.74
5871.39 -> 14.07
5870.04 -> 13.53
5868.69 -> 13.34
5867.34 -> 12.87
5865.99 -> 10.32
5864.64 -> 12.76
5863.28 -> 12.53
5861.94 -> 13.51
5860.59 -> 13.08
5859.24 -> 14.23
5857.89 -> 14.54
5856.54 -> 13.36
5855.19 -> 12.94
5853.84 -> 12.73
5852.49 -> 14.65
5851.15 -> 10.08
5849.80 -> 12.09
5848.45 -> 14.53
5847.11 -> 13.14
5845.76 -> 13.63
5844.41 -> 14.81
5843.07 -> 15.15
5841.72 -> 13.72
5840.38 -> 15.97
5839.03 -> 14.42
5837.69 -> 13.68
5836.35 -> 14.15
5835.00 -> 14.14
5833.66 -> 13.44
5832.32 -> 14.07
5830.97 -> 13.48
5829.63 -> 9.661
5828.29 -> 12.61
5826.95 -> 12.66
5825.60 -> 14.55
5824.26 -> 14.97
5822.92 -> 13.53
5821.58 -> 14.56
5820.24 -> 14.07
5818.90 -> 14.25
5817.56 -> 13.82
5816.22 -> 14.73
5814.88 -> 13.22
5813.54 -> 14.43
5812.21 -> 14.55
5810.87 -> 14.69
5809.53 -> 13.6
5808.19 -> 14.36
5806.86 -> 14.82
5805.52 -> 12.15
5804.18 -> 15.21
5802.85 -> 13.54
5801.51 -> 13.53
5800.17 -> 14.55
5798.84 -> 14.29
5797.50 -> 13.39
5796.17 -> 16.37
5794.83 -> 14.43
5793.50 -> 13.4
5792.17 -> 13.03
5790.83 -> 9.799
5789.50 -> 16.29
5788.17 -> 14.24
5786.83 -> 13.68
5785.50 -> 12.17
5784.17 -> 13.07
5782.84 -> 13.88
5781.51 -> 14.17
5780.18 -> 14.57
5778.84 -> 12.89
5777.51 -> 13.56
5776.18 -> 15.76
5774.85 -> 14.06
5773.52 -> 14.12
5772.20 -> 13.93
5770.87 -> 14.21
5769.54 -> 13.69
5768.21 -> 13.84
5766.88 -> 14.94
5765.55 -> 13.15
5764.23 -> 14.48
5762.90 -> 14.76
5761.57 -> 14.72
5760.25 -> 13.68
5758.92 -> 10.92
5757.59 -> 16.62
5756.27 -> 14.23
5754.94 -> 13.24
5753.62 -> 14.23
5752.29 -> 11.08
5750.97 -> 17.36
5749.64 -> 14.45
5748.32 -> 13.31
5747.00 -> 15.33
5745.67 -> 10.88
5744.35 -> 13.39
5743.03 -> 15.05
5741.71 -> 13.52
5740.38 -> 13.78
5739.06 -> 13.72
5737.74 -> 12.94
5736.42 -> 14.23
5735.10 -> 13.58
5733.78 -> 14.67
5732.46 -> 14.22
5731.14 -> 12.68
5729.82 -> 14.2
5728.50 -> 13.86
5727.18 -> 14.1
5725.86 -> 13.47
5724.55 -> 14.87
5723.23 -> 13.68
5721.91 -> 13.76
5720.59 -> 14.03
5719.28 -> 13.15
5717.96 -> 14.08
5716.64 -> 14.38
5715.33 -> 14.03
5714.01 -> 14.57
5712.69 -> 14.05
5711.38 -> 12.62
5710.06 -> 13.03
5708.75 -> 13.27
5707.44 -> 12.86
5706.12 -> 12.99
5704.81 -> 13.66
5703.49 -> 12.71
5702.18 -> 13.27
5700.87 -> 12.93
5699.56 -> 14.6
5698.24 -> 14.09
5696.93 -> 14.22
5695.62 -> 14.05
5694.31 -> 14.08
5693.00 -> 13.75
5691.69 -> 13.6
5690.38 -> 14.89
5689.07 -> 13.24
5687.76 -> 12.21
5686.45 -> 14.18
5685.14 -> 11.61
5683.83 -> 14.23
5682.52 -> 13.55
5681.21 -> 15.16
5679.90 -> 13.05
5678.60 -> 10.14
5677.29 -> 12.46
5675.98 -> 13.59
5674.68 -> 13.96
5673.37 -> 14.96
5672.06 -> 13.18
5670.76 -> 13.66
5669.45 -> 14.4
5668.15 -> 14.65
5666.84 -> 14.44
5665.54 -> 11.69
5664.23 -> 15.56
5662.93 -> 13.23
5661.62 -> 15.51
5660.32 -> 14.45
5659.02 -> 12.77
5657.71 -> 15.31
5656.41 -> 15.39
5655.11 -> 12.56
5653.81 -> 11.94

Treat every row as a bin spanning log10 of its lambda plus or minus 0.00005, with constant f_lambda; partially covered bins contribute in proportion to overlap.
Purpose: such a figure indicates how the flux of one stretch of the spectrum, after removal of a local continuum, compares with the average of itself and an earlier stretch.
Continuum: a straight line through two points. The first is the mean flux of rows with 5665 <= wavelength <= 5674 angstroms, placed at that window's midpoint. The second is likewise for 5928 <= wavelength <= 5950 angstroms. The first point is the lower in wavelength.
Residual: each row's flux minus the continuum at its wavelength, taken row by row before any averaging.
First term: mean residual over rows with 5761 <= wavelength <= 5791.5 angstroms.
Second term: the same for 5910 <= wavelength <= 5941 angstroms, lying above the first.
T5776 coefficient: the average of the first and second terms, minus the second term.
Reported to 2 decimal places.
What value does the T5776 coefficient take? 0.07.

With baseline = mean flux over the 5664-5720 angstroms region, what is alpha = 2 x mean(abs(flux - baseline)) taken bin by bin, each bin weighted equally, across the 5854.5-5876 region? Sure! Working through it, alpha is 1.5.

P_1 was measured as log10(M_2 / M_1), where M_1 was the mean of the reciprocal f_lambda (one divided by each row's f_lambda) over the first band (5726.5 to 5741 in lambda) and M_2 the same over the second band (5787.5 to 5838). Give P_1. 0.003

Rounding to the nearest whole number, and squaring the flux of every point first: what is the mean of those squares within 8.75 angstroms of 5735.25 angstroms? 193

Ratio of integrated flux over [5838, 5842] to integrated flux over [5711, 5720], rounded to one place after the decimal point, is 0.5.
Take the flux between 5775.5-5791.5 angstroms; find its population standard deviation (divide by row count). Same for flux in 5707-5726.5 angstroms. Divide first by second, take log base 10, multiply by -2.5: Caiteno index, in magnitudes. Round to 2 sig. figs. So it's -1.0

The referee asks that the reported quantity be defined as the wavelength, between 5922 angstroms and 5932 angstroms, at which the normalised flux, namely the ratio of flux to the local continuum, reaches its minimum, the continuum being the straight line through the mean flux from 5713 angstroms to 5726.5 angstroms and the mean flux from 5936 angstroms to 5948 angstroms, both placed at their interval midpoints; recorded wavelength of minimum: 5928.45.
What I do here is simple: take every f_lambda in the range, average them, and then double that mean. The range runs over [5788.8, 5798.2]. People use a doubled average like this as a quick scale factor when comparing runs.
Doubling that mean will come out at 27.6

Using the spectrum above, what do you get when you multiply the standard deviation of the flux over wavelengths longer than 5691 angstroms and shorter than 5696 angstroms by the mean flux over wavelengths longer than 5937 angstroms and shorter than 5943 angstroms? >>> 3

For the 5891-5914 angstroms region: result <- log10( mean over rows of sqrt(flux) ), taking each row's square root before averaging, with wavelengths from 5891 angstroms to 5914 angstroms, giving 0.534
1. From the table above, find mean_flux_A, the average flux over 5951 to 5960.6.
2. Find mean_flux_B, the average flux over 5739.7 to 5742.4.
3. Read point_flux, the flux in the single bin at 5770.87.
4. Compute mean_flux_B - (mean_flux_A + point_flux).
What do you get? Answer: -13.62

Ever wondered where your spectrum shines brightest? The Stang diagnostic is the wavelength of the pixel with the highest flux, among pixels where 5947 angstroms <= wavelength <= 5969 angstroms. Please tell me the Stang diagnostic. 5964.05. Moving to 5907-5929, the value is 5925.72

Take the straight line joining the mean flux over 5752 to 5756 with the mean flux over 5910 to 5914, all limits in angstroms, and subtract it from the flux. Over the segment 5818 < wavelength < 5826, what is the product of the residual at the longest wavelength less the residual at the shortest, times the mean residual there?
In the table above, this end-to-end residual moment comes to 0.4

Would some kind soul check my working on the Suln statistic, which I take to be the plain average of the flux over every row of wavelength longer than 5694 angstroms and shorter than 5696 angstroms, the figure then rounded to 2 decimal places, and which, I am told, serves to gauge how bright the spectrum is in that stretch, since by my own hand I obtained 14.07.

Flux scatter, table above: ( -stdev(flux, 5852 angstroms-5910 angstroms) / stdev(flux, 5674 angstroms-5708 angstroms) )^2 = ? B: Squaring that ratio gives 1.9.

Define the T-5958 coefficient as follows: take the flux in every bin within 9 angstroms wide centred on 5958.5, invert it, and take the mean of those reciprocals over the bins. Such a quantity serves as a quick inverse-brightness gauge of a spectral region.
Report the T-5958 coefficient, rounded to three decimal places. 0.074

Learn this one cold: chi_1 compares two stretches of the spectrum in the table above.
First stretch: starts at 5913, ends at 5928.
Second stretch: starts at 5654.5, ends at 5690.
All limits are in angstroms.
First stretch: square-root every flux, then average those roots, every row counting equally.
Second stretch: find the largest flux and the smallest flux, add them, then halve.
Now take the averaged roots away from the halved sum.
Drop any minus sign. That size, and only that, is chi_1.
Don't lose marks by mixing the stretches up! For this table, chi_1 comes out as 9.2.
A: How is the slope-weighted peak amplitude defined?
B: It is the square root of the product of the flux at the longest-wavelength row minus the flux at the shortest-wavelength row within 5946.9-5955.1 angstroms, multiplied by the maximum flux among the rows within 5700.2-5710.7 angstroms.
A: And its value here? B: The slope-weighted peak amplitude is 2.45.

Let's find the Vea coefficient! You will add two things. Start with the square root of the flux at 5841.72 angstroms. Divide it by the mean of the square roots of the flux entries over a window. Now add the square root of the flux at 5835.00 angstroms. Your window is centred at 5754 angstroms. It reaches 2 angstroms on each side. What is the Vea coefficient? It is 4.8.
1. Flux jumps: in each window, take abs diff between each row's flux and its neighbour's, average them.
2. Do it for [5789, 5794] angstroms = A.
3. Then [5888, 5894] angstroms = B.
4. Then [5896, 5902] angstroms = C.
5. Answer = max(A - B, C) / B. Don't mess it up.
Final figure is 2.3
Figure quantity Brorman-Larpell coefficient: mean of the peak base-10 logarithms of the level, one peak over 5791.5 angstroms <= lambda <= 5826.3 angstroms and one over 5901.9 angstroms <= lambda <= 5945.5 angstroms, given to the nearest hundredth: 1.20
